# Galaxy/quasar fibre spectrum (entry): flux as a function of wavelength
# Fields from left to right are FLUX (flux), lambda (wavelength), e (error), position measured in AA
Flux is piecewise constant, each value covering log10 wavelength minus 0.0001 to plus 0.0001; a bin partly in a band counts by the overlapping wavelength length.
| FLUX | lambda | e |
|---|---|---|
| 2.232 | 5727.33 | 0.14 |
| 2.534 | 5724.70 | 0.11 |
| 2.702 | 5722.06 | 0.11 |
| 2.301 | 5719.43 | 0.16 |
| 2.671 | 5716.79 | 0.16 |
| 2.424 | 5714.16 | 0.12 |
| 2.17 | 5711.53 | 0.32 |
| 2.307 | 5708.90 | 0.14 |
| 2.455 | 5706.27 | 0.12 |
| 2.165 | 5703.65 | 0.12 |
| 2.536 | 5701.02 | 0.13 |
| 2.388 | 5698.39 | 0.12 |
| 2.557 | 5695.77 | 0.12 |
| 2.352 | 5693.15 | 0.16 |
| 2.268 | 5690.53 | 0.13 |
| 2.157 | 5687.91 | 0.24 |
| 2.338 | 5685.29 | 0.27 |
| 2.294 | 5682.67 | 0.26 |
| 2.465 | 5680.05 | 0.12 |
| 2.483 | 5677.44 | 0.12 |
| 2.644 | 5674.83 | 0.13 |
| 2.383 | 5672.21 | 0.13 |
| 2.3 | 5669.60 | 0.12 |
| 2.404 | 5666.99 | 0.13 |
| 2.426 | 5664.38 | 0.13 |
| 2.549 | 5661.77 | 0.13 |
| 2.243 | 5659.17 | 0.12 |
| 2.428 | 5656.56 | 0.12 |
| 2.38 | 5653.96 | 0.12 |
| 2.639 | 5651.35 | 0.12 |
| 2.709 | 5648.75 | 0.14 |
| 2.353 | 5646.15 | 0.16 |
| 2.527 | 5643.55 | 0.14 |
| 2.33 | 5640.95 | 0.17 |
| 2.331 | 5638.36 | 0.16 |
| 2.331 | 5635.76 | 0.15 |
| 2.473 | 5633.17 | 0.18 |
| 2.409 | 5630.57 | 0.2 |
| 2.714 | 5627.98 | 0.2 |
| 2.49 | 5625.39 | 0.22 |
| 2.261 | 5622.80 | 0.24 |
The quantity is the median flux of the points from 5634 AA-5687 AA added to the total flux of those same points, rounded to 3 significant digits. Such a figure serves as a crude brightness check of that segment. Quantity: 51.0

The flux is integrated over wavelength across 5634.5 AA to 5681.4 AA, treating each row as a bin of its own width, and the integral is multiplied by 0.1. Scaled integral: 11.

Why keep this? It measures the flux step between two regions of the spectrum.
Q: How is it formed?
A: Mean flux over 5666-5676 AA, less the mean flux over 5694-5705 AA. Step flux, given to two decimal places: 0.02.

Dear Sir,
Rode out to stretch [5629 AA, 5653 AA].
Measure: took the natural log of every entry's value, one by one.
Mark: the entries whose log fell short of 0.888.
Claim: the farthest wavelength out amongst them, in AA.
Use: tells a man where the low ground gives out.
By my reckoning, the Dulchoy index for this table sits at 5646.15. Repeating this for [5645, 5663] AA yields 5659.17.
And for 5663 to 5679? 5672.21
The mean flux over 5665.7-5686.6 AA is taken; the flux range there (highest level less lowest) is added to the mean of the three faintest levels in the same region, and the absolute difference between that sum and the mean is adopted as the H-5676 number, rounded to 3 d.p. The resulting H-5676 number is 0.247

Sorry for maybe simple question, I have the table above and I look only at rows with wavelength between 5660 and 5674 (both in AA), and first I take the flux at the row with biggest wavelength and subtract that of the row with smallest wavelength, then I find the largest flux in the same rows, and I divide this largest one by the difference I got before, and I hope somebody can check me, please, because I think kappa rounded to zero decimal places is -15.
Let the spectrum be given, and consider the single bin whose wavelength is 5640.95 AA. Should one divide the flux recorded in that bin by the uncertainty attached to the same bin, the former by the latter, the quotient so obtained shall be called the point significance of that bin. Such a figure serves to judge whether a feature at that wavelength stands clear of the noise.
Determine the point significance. 14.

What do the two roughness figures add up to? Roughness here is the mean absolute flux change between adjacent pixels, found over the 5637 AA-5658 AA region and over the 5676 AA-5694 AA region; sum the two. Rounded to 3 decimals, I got 0.259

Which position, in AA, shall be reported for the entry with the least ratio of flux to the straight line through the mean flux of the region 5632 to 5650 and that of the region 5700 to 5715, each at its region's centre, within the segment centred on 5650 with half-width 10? 5659.17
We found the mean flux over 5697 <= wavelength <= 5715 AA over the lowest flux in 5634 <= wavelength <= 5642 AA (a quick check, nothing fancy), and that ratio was 1.008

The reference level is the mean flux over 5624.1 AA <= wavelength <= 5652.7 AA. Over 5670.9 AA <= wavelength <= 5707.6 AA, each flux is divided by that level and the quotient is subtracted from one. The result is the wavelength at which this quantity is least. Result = 5674.83 AA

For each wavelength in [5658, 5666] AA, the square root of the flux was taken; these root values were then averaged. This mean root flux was 1.55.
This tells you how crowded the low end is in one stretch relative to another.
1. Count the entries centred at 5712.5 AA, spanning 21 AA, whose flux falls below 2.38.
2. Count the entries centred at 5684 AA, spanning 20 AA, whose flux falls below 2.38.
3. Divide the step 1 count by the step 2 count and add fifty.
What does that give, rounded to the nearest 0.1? 50.8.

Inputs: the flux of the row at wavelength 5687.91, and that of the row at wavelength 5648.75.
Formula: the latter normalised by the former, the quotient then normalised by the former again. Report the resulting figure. 0.58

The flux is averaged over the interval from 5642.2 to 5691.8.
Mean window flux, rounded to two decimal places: 2.42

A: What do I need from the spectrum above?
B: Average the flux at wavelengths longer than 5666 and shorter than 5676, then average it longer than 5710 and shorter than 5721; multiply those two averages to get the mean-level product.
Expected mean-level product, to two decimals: 5.82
